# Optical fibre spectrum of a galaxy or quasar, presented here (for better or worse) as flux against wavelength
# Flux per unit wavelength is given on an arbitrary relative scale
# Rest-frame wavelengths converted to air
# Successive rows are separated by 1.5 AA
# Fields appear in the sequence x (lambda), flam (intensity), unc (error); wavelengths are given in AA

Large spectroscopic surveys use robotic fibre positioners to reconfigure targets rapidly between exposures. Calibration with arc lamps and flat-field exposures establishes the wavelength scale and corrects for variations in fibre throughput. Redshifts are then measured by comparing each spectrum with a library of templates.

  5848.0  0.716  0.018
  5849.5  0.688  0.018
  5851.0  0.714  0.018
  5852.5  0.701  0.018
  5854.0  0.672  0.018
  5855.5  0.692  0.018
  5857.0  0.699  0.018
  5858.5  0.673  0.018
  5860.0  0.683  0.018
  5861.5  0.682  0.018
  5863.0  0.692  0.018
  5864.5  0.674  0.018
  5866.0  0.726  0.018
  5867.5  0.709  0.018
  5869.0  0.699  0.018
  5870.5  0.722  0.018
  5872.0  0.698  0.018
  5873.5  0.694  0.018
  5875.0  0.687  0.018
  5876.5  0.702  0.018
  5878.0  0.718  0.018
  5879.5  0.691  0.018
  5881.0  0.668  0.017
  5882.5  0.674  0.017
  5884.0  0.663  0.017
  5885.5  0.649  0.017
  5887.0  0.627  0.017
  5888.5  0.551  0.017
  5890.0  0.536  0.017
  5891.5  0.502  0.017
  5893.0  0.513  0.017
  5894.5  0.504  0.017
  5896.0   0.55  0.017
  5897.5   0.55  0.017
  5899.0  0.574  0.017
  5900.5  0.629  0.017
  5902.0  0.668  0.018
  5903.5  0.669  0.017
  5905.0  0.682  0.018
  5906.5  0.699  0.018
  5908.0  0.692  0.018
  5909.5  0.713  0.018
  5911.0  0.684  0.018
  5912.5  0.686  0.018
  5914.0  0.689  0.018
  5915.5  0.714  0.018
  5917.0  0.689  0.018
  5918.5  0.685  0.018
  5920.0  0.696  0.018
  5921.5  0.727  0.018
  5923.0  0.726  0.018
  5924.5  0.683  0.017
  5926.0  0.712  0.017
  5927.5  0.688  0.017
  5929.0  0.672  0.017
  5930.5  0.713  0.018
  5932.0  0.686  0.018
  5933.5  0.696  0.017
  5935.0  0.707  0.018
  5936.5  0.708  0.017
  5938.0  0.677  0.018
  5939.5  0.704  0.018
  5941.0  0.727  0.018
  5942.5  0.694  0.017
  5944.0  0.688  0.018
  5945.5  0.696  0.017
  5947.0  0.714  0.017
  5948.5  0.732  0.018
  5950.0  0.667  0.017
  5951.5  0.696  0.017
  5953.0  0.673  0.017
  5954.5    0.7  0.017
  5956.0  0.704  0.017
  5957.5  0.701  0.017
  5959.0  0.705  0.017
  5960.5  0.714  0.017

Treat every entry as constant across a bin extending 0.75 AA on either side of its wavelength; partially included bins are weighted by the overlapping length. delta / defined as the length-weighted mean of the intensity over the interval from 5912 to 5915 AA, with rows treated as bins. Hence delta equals 0.690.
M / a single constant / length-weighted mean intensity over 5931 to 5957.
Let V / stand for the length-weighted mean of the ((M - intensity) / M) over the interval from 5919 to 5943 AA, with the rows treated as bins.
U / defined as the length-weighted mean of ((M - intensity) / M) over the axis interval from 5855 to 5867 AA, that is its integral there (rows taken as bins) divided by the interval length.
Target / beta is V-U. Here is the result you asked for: -0.015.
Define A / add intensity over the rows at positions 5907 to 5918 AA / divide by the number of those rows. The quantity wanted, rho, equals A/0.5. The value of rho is 1.39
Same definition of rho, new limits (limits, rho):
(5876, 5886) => 1.36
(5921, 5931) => 1.41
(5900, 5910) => 1.36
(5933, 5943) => 1.40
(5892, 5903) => 1.14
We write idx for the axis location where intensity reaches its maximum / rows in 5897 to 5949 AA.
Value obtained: 5948.5 AA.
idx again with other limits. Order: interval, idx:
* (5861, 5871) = 5866.0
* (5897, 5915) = 5909.5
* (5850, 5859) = 5851.0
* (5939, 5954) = 5948.5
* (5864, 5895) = 5866.0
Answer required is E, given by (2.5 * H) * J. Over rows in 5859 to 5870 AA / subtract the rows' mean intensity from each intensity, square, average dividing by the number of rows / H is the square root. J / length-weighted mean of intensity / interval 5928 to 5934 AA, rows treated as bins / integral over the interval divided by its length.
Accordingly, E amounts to 0.029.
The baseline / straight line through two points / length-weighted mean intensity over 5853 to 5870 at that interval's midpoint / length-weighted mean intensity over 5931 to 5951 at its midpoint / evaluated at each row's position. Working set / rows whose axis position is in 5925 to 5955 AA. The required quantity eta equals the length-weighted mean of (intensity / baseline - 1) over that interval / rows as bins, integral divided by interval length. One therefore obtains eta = -0.003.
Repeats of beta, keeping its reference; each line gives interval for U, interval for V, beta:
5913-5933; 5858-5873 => 0.003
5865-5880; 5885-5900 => 0.213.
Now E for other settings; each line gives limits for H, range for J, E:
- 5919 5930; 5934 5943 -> 0.035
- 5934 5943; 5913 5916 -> 0.026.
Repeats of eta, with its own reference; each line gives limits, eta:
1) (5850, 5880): 0.006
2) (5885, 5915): -0.110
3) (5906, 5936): 0.000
